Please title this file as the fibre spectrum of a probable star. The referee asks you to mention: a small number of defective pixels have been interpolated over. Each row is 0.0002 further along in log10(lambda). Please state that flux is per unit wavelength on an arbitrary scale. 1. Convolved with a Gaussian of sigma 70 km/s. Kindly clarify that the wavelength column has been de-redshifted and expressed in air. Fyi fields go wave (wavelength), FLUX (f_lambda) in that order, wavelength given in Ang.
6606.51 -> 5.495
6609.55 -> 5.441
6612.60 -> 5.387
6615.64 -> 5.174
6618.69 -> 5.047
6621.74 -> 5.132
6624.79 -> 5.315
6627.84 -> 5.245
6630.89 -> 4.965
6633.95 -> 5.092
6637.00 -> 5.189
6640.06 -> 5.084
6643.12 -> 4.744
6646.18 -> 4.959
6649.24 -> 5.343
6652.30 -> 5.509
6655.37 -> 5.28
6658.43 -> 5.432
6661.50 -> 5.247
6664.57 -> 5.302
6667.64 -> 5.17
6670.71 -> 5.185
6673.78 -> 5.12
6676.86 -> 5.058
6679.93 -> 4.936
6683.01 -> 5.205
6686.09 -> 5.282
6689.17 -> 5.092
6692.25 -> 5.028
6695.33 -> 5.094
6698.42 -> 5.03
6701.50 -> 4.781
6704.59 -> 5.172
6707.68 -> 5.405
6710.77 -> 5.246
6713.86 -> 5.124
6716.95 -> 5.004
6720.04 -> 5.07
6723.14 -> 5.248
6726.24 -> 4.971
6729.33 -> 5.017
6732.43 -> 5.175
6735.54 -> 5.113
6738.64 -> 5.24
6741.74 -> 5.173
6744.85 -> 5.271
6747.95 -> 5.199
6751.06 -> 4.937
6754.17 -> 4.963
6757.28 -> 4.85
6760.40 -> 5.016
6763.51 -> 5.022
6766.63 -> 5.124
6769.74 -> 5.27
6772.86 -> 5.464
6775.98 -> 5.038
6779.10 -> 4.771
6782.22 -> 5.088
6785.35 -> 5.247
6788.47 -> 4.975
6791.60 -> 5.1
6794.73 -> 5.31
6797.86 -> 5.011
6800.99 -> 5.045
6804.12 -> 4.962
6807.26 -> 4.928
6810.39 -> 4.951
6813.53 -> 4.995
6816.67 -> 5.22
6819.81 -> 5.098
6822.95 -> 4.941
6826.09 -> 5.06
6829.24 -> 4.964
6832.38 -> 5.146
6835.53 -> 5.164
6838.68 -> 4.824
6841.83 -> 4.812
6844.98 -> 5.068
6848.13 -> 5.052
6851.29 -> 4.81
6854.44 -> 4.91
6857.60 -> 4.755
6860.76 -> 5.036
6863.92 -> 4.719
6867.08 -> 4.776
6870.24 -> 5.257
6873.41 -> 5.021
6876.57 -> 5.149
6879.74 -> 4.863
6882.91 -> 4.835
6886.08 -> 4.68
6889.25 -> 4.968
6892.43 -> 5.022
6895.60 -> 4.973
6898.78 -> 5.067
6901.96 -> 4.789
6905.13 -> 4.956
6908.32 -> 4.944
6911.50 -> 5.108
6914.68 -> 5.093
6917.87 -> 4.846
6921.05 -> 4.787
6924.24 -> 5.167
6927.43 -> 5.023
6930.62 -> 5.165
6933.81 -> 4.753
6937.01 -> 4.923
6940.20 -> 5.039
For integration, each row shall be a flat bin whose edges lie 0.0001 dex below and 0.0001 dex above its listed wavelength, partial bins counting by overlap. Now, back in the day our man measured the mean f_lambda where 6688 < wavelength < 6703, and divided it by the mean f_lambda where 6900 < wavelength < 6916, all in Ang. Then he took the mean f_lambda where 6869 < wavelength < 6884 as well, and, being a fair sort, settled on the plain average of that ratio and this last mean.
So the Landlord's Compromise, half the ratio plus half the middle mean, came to 3.02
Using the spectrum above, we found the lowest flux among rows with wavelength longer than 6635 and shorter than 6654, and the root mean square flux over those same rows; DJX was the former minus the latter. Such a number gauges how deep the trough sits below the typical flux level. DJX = -0.400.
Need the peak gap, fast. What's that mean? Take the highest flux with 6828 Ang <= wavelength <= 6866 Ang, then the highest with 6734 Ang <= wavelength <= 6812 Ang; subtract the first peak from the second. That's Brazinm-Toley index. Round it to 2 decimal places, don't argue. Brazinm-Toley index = 0.30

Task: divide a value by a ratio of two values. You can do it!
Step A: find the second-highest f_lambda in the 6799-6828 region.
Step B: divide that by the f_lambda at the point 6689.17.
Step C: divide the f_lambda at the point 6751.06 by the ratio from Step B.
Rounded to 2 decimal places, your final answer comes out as 4.93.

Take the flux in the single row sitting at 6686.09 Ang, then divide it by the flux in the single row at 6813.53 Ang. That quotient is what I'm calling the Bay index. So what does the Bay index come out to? 1.06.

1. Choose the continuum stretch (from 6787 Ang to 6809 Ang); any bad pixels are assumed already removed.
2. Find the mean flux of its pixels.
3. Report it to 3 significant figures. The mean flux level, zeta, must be 5.05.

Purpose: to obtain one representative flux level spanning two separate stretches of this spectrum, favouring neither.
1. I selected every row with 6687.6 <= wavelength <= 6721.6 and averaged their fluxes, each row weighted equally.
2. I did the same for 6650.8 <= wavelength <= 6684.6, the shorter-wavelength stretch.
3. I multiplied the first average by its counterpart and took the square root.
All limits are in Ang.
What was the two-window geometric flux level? 5.16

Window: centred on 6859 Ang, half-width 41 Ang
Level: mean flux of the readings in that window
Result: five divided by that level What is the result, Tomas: 1.01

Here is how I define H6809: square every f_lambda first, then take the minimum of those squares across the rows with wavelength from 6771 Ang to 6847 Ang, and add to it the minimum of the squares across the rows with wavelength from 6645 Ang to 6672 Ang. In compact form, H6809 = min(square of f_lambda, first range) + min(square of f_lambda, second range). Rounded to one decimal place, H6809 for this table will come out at 47.4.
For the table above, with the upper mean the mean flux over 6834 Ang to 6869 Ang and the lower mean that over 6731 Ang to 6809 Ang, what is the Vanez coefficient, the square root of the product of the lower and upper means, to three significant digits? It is 5.00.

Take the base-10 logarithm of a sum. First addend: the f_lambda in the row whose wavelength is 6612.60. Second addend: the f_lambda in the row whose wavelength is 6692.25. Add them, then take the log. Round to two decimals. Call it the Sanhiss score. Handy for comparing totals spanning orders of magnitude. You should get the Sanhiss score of 1.02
